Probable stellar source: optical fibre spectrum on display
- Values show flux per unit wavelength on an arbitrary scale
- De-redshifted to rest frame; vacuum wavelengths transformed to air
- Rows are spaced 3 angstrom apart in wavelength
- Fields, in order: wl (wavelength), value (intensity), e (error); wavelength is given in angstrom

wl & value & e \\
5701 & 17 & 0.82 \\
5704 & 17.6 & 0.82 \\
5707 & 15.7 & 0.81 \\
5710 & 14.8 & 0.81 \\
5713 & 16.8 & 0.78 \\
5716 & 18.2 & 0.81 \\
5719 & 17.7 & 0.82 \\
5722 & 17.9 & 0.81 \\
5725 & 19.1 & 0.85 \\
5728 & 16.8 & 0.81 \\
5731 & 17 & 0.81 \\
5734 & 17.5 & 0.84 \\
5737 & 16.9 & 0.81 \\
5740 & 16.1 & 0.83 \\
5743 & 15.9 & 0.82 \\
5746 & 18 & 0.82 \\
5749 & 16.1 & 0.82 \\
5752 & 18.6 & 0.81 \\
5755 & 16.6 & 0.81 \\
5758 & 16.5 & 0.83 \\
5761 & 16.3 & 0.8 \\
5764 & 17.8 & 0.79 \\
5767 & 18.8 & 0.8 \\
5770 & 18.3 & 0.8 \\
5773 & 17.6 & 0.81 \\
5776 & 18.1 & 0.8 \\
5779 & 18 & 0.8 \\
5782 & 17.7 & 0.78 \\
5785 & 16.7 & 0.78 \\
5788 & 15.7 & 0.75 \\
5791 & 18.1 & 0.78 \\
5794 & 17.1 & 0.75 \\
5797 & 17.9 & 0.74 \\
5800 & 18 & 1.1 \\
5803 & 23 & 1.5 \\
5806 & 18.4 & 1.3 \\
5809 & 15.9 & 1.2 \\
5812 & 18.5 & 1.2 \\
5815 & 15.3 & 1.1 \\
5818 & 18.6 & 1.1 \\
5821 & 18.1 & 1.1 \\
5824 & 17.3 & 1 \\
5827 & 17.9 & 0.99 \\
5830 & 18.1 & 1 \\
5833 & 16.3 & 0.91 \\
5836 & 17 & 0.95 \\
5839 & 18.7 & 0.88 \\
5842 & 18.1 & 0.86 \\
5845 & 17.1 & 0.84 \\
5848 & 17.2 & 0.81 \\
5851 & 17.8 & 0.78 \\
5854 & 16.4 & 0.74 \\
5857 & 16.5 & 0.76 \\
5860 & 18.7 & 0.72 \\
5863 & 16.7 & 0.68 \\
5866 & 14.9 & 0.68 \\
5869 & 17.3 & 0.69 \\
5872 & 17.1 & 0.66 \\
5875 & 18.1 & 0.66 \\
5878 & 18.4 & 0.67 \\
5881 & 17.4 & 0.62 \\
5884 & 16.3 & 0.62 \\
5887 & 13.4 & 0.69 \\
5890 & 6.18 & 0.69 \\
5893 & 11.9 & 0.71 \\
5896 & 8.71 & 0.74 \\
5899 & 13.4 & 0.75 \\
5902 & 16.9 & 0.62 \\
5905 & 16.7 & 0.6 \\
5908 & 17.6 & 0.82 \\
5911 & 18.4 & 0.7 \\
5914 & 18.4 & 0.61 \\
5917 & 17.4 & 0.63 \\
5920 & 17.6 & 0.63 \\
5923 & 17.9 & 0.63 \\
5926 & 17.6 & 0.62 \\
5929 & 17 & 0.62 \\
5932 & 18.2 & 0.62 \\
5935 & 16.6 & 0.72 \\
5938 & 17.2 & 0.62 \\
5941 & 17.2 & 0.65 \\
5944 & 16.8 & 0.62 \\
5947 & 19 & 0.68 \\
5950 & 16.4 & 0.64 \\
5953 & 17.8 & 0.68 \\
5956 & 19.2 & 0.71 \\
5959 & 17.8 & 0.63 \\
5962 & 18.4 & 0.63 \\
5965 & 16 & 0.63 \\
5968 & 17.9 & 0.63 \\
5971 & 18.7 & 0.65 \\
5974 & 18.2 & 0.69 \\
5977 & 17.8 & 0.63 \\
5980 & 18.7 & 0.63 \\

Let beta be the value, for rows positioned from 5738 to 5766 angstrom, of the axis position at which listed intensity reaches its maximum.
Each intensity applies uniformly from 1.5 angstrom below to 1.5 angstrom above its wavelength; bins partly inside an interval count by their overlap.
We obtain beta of 5752 angstrom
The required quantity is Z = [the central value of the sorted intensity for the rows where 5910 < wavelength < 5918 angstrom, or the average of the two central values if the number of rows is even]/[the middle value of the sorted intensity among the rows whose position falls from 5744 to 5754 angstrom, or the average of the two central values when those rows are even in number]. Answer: 1.022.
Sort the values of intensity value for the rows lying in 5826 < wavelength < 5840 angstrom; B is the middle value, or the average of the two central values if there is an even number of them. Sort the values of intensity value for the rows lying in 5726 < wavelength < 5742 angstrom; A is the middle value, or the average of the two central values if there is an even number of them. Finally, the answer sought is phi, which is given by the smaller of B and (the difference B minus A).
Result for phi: 1.0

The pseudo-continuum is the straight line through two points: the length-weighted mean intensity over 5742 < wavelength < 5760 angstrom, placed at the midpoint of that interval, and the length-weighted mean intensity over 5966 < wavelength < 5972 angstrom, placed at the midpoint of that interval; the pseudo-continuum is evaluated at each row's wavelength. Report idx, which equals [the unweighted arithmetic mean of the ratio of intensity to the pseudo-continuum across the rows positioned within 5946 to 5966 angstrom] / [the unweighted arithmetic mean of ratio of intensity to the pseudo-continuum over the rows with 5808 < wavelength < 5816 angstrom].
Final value 1.03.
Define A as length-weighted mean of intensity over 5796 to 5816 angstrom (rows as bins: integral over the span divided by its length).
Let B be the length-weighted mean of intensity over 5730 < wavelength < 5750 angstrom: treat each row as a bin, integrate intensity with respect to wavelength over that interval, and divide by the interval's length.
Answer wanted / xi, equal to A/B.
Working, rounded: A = 18.2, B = 16.8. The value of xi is 1.08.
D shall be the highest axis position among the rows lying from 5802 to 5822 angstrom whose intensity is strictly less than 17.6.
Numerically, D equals 5815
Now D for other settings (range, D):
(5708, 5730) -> 5728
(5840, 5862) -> 5857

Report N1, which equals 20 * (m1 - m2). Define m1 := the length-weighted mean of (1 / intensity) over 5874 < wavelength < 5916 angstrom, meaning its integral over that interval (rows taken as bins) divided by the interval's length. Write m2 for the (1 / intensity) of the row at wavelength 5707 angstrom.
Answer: 0.19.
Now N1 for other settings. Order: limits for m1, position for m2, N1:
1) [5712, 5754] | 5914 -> 0.07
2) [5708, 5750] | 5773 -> 0.04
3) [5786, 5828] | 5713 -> -0.06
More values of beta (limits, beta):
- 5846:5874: 5860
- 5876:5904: 5878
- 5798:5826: 5803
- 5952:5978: 5956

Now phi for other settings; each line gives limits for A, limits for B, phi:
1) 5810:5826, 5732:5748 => -1.2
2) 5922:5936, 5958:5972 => 0.3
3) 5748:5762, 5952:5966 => 1.3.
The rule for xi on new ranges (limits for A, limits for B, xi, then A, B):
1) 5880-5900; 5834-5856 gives 0.71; 12.3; 17.4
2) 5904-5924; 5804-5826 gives 1.01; 17.7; 17.6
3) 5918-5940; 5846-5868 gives 1.03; 17.4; 16.9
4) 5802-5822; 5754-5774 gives 1.04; 18.1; 17.4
